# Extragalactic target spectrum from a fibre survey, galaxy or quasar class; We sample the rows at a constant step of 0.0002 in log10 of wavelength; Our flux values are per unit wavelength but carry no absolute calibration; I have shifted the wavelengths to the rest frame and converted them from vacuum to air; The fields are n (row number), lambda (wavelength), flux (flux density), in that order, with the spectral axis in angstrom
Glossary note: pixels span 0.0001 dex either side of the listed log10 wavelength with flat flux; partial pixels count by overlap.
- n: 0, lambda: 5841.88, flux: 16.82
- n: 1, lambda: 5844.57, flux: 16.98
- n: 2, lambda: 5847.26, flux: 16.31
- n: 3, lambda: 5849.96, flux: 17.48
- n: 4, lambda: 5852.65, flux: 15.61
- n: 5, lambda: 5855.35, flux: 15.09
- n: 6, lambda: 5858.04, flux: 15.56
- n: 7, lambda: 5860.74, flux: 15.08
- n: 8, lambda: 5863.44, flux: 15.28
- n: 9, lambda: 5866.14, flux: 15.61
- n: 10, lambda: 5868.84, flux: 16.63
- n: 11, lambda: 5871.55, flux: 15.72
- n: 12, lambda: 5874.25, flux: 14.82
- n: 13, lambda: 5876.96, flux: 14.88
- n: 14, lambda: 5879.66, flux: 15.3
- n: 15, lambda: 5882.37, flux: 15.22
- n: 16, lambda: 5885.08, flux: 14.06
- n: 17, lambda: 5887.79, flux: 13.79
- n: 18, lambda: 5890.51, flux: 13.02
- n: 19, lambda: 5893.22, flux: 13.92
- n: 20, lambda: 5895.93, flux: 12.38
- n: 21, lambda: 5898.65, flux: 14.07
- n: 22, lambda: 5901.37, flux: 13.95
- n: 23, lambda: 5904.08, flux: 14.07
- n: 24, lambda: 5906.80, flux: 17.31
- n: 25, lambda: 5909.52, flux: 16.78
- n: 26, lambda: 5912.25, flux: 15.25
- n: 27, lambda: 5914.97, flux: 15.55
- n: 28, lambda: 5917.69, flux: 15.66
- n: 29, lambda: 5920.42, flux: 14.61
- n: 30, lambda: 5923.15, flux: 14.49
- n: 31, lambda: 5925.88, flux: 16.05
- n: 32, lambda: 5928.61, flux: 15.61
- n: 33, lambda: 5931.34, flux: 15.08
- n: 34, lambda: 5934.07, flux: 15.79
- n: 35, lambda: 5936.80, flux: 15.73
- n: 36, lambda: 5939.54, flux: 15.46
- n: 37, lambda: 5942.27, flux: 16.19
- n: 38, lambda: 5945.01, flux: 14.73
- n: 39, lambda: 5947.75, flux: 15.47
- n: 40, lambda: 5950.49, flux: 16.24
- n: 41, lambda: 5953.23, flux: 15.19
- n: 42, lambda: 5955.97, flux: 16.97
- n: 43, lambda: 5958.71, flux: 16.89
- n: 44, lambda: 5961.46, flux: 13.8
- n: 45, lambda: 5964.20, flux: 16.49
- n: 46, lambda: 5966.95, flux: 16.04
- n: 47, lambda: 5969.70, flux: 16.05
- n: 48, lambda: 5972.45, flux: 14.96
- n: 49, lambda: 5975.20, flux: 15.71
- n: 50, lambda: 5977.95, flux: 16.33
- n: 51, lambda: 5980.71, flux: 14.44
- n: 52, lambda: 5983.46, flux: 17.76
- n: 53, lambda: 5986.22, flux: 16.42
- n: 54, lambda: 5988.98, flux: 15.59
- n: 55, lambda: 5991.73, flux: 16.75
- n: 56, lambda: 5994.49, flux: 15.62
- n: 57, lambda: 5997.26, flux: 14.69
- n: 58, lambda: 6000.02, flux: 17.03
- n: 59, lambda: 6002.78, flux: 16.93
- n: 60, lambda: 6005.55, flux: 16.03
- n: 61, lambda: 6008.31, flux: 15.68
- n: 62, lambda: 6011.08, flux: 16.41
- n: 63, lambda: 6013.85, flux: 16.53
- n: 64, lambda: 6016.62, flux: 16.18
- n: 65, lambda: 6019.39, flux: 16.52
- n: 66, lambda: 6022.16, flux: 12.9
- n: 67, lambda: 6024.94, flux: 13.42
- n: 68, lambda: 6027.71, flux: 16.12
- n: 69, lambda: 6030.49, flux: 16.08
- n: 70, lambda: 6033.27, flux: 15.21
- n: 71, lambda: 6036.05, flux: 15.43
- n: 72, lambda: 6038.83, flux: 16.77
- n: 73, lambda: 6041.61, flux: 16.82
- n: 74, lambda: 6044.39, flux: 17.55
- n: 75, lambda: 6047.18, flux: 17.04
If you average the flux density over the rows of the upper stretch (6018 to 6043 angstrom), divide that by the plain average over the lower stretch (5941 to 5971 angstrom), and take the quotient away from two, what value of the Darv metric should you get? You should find 1.02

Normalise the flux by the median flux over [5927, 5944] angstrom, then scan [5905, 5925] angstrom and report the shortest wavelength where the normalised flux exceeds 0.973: 5906.80 angstrom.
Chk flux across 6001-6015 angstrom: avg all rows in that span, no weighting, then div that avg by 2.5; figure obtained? 6.53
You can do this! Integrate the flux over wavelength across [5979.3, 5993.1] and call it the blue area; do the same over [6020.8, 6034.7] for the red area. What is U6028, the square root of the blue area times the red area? 214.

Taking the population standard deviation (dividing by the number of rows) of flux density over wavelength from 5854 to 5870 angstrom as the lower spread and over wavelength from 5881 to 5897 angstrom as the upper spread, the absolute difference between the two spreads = 0.36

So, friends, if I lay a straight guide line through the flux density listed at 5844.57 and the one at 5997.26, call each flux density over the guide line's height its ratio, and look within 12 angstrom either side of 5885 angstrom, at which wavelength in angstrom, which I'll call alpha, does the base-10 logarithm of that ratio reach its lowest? 5895.93 angstrom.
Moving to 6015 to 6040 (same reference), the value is 6022.16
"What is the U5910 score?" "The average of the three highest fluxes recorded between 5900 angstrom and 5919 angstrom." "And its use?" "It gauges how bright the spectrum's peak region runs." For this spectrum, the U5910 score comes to 16.6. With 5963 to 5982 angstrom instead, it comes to 16.3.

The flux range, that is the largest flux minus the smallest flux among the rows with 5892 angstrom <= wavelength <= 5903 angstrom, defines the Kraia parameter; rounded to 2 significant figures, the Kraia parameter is 1.7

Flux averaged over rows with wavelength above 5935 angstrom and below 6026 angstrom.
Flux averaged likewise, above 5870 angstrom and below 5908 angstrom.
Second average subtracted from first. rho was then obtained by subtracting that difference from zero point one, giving -1.2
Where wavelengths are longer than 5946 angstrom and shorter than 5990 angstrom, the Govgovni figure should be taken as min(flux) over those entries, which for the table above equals 13.8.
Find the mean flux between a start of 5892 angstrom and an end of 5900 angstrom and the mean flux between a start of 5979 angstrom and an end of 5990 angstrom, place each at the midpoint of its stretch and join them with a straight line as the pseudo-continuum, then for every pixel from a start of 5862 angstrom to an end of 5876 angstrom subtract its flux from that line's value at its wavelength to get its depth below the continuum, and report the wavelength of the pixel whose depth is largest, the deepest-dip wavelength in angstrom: 5874.25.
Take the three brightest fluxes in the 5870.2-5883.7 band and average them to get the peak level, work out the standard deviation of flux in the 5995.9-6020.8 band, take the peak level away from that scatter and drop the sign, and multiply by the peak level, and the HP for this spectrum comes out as 227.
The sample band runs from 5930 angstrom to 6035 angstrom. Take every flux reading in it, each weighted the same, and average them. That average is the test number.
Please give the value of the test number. 15.8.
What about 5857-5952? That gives 15.1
